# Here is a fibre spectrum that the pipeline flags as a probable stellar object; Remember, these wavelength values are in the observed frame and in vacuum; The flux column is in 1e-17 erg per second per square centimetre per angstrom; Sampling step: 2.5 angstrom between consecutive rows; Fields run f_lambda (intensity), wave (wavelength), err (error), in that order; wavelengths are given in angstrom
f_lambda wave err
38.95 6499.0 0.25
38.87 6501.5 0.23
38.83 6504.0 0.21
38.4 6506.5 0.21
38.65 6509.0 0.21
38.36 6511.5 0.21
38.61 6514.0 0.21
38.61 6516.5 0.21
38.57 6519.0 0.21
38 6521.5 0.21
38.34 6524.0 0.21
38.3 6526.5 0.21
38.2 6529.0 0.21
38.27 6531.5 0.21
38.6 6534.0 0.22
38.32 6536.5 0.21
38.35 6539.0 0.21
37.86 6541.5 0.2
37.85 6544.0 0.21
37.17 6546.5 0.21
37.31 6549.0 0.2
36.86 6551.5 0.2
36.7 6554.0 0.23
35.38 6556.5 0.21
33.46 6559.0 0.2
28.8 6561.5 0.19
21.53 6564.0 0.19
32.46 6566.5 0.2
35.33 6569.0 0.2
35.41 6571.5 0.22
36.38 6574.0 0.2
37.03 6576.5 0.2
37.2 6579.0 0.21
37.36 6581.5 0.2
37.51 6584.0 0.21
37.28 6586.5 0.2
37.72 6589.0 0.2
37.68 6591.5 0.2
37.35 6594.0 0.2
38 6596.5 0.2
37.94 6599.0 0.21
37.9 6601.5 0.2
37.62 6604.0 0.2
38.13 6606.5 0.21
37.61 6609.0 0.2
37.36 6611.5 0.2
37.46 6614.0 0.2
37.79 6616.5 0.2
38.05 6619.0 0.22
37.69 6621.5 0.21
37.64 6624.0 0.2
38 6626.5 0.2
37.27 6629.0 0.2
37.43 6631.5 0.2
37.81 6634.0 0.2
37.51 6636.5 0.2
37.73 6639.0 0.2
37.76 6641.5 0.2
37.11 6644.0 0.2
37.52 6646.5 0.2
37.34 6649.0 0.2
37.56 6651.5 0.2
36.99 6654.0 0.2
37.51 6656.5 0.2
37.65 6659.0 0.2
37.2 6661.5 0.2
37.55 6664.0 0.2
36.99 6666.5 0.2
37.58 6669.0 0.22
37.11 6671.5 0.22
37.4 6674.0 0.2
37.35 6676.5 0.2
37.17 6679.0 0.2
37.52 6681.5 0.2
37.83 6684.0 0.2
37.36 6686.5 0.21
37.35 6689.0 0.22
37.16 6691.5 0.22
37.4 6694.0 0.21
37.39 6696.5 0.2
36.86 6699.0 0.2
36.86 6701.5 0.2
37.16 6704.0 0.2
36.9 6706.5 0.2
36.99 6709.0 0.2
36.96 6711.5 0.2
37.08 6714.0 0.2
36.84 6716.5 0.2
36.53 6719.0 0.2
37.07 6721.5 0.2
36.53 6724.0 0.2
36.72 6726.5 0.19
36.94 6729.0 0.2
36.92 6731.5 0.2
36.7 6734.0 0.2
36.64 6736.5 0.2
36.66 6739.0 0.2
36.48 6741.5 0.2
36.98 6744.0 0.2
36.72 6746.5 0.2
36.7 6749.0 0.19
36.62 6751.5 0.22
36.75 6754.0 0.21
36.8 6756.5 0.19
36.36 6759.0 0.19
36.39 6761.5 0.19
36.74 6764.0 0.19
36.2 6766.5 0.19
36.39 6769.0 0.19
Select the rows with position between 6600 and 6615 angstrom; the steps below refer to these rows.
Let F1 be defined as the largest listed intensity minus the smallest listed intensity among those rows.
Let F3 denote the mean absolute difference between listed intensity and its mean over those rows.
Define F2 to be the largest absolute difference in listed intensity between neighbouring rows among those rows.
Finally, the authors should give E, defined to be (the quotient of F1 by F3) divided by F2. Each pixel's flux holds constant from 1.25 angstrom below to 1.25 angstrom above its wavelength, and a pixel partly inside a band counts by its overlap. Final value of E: 7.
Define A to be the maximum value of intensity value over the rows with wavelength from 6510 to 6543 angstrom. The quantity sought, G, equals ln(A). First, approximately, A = 38.61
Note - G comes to 3.65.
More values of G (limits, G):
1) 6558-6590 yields 3.63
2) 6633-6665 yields 3.63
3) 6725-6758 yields 3.61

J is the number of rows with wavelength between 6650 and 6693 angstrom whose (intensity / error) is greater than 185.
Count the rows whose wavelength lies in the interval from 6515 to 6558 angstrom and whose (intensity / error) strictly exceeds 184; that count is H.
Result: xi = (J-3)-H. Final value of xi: 4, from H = 3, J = 10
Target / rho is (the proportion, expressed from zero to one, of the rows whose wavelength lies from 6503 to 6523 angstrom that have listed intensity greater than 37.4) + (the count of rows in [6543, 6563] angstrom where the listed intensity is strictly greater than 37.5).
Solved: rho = 2.0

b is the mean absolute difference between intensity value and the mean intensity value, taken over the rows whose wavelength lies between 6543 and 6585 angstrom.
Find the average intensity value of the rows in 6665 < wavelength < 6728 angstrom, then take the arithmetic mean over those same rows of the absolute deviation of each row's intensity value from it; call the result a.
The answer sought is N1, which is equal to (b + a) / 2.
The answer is 1.51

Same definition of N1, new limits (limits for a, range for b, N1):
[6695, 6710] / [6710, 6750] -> 0.17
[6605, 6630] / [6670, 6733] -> 0.24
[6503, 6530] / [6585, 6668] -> 0.21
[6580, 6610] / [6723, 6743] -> 0.17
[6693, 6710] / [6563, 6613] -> 1.11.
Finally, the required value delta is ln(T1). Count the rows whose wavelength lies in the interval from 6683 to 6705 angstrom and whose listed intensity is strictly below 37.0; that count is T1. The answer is 0.7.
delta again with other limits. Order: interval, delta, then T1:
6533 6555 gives 0.7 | 2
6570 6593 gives 0.7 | 2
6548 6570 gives 2.1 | 8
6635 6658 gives 0.0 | 1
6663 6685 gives 0.0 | 1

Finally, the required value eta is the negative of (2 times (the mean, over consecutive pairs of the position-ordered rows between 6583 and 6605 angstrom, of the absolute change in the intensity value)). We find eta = -0.52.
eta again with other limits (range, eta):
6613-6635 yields -0.66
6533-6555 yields -0.56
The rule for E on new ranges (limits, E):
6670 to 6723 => 11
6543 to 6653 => 1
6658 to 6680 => 6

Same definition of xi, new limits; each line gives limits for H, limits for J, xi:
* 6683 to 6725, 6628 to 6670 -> 0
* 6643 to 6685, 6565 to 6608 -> -9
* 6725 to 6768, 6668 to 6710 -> -6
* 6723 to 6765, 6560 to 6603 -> -4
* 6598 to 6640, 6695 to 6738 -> -11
